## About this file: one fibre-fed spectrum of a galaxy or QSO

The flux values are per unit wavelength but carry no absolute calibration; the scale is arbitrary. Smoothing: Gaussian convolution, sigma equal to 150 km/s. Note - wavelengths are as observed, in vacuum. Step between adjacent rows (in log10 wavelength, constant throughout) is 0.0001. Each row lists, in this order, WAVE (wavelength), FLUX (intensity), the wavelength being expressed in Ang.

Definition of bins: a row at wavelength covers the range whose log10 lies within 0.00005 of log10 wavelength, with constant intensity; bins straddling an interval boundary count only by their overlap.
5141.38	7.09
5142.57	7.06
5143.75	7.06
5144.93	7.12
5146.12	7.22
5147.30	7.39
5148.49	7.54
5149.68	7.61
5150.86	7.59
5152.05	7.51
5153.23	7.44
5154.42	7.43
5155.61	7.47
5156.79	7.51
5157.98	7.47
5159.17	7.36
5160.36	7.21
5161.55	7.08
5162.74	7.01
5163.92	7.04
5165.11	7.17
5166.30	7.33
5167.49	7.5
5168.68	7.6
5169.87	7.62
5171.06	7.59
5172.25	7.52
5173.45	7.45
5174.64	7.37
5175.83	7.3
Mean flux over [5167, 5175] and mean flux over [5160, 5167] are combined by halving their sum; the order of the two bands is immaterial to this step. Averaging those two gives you 7.33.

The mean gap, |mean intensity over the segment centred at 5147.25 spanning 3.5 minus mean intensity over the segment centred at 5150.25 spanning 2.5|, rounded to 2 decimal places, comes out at 0.22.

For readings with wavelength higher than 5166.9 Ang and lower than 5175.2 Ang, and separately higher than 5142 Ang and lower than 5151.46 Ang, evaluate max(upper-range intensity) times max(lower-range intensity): 58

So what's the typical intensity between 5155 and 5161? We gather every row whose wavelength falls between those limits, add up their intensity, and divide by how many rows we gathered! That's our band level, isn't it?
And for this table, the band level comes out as 7.40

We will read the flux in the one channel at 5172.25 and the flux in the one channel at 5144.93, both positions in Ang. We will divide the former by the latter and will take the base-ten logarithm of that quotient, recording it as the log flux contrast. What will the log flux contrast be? 0.024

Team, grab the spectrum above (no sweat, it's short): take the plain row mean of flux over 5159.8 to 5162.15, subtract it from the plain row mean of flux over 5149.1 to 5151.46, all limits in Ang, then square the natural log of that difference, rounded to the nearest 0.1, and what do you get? 0.6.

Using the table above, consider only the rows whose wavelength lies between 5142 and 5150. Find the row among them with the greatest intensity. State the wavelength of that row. 5149.68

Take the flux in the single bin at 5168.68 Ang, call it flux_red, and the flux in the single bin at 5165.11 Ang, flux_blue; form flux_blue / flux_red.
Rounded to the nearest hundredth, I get 0.94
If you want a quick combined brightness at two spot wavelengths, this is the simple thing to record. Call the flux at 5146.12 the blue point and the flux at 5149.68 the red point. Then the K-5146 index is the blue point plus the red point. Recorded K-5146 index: 14.8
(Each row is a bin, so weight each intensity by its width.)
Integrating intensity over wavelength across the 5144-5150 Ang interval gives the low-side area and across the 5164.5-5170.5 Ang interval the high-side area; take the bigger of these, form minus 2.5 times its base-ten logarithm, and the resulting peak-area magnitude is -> -4.12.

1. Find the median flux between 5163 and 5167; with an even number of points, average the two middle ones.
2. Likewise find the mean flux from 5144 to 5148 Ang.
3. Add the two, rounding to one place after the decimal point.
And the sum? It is 14.4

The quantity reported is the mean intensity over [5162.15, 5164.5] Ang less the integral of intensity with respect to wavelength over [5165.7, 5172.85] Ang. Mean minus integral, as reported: -47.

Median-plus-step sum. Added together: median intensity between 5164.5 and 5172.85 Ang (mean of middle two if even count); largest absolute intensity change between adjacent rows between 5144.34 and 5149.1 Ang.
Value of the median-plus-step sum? 7.69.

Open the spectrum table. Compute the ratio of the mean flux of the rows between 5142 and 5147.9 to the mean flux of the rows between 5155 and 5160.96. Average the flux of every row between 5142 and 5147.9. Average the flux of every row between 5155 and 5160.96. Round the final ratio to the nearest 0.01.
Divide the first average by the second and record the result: 0.97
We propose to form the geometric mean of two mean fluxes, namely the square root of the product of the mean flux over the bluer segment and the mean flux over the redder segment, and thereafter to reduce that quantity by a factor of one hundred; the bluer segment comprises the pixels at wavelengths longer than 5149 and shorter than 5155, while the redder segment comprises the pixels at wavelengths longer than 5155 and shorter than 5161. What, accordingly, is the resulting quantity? 0.0746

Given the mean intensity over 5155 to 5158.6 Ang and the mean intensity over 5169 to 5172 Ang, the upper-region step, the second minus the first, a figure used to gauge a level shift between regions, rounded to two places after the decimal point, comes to 0.12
